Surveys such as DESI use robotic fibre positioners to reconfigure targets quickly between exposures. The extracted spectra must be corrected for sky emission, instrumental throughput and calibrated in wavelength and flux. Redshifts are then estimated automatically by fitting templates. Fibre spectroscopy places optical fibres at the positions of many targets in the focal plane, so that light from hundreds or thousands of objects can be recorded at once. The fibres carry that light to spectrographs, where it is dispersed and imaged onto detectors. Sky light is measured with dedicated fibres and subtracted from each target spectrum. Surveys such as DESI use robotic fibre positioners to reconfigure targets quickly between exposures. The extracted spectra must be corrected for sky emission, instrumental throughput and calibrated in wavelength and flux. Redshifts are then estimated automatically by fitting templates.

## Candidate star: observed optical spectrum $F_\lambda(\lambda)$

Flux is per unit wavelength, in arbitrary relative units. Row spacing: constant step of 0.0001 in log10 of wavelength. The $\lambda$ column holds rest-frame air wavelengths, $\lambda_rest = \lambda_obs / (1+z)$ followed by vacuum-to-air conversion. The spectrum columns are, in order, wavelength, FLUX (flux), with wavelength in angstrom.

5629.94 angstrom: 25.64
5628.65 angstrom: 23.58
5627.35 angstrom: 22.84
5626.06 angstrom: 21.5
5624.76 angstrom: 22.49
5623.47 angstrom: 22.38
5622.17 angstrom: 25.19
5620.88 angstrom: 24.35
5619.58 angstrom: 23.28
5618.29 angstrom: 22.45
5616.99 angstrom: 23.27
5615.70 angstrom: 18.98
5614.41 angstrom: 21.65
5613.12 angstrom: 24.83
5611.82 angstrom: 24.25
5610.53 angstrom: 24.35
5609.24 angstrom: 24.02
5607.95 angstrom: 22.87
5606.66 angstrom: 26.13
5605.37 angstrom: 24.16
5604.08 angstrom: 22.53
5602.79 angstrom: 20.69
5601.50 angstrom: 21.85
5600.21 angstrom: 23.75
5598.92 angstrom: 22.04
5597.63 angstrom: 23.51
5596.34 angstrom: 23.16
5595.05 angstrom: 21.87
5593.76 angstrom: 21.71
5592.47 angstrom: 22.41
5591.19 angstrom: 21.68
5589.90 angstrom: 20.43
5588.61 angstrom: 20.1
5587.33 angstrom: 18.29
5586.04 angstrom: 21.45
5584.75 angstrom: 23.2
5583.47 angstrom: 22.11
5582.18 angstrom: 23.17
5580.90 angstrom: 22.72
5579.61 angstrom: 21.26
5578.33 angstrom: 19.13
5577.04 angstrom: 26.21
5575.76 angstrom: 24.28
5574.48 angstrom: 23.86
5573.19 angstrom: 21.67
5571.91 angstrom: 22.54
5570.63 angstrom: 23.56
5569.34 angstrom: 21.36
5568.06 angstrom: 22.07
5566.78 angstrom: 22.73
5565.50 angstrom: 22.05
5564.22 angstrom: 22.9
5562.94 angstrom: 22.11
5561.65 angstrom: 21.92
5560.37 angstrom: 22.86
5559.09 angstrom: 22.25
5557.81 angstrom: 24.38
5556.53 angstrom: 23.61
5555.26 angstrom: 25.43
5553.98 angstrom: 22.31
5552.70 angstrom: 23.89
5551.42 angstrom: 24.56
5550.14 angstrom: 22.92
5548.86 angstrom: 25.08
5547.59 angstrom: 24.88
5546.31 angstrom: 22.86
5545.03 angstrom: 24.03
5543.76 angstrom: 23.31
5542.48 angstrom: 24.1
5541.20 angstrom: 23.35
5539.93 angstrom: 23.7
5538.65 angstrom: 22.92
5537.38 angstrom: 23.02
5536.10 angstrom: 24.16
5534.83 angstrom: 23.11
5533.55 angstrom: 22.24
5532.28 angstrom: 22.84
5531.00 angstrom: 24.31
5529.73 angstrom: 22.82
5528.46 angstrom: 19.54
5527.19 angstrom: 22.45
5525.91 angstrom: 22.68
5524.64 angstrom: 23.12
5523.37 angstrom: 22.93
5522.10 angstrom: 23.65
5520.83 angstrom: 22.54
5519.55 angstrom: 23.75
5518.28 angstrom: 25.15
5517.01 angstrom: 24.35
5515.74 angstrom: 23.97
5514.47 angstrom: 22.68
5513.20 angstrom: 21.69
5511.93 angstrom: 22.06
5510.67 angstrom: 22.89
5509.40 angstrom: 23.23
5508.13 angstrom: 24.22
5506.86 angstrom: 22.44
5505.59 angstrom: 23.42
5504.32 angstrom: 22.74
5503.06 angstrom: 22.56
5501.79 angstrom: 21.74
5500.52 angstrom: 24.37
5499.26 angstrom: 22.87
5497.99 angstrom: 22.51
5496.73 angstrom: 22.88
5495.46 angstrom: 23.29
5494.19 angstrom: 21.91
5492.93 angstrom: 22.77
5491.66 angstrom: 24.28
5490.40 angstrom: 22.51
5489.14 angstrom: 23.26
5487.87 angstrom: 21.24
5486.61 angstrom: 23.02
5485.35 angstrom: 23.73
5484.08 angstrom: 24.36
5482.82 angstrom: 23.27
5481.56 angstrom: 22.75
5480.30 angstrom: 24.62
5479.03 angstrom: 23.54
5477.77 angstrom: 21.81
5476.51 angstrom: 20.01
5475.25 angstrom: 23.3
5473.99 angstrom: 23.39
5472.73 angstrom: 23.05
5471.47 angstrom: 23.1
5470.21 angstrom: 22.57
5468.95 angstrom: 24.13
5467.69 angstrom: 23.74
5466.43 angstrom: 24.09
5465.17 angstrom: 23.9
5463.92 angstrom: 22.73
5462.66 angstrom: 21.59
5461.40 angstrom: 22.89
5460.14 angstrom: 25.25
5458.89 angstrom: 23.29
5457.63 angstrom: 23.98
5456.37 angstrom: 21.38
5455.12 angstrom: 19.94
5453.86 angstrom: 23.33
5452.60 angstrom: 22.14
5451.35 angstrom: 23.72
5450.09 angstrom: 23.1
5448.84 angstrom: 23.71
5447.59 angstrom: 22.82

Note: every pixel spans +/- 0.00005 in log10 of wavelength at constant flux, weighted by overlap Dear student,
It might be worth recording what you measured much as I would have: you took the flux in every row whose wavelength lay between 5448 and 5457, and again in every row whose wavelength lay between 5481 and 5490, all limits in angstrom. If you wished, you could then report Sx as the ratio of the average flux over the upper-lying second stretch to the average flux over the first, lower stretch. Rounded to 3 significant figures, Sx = 1.03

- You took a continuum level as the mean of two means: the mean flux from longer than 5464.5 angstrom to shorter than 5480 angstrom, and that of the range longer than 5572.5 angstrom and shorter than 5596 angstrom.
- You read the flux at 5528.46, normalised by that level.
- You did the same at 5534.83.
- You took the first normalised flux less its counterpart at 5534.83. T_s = -0.16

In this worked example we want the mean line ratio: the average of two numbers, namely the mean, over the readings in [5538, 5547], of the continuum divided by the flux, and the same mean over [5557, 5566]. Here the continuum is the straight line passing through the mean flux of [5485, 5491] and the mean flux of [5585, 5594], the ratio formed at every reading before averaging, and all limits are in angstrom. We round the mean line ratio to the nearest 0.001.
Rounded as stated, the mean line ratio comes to 0.936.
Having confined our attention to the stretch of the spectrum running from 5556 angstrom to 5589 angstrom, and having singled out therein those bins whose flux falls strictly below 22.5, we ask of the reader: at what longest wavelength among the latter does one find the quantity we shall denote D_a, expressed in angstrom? 5588.61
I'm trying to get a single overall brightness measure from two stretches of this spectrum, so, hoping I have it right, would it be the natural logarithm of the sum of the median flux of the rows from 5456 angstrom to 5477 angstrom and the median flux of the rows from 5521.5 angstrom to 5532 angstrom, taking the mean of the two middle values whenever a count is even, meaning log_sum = 3.83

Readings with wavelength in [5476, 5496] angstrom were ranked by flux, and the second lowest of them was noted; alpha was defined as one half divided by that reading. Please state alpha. 0.0235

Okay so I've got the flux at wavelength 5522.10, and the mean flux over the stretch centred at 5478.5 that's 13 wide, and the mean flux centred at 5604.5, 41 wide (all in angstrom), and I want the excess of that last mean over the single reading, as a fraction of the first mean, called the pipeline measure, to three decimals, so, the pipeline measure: -0.045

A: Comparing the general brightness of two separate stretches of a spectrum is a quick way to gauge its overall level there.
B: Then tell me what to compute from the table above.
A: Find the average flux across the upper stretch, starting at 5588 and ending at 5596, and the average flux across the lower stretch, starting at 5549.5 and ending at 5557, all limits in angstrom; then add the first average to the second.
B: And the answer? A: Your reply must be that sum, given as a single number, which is 45.2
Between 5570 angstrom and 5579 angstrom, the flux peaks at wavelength 5577.04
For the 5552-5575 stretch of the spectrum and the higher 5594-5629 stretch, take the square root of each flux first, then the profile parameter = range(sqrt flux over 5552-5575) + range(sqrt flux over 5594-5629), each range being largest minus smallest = 1.2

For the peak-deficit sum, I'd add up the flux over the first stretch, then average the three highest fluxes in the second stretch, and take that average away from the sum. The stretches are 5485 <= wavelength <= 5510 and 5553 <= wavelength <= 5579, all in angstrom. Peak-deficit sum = 434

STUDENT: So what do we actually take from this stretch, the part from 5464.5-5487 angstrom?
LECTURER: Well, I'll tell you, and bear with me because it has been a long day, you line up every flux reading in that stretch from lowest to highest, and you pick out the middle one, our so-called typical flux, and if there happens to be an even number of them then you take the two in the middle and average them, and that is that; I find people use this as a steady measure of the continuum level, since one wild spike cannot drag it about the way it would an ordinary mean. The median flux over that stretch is 23.3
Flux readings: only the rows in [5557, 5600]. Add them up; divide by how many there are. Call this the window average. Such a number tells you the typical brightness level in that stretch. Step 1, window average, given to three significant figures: 22.3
